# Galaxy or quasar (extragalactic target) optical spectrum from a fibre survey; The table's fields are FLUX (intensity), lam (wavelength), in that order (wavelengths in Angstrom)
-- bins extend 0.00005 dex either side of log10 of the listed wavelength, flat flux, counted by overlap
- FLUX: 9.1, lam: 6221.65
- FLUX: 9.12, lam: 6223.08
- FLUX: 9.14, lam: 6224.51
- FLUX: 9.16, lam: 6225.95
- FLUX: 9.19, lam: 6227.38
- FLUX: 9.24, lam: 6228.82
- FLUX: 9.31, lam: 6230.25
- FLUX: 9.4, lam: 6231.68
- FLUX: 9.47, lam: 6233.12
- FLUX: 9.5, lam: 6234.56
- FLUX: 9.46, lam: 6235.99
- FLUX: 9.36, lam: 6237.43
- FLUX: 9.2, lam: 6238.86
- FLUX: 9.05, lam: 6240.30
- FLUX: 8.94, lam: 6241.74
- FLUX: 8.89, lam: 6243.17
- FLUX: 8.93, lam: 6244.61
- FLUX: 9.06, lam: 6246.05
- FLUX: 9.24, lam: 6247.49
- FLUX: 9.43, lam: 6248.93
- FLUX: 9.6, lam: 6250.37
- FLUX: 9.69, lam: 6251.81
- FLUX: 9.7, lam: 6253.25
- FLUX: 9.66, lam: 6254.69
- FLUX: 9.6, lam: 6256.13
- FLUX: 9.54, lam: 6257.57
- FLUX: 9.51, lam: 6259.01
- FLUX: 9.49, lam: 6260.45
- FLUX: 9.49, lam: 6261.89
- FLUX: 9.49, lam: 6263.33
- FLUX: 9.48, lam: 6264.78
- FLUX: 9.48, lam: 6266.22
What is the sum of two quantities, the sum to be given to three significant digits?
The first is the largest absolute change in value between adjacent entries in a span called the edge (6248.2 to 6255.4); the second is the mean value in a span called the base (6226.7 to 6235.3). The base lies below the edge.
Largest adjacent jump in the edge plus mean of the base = 9.52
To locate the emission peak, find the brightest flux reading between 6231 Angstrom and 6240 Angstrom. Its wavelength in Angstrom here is 6234.56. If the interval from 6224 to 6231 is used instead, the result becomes 6230.25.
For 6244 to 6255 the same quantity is 6253.25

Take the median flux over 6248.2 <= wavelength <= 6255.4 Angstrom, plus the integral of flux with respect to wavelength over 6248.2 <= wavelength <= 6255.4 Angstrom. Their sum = 78.9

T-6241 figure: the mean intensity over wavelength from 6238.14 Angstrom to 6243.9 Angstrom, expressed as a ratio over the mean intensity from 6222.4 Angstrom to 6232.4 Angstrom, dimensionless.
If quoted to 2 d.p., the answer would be 0.98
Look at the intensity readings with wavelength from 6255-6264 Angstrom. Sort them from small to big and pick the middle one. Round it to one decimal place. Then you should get 9.5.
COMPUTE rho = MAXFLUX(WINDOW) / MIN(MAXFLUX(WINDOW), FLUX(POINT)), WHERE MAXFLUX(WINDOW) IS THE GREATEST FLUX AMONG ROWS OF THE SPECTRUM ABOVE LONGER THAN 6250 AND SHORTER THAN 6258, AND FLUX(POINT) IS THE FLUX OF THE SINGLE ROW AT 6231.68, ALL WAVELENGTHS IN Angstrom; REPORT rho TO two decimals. 1.03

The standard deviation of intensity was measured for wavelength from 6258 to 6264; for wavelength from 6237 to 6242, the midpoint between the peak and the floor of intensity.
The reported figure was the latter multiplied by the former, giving 0.1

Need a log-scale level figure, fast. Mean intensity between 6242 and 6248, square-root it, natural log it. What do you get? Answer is 1.100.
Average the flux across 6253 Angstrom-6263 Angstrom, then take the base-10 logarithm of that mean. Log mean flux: 0.981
